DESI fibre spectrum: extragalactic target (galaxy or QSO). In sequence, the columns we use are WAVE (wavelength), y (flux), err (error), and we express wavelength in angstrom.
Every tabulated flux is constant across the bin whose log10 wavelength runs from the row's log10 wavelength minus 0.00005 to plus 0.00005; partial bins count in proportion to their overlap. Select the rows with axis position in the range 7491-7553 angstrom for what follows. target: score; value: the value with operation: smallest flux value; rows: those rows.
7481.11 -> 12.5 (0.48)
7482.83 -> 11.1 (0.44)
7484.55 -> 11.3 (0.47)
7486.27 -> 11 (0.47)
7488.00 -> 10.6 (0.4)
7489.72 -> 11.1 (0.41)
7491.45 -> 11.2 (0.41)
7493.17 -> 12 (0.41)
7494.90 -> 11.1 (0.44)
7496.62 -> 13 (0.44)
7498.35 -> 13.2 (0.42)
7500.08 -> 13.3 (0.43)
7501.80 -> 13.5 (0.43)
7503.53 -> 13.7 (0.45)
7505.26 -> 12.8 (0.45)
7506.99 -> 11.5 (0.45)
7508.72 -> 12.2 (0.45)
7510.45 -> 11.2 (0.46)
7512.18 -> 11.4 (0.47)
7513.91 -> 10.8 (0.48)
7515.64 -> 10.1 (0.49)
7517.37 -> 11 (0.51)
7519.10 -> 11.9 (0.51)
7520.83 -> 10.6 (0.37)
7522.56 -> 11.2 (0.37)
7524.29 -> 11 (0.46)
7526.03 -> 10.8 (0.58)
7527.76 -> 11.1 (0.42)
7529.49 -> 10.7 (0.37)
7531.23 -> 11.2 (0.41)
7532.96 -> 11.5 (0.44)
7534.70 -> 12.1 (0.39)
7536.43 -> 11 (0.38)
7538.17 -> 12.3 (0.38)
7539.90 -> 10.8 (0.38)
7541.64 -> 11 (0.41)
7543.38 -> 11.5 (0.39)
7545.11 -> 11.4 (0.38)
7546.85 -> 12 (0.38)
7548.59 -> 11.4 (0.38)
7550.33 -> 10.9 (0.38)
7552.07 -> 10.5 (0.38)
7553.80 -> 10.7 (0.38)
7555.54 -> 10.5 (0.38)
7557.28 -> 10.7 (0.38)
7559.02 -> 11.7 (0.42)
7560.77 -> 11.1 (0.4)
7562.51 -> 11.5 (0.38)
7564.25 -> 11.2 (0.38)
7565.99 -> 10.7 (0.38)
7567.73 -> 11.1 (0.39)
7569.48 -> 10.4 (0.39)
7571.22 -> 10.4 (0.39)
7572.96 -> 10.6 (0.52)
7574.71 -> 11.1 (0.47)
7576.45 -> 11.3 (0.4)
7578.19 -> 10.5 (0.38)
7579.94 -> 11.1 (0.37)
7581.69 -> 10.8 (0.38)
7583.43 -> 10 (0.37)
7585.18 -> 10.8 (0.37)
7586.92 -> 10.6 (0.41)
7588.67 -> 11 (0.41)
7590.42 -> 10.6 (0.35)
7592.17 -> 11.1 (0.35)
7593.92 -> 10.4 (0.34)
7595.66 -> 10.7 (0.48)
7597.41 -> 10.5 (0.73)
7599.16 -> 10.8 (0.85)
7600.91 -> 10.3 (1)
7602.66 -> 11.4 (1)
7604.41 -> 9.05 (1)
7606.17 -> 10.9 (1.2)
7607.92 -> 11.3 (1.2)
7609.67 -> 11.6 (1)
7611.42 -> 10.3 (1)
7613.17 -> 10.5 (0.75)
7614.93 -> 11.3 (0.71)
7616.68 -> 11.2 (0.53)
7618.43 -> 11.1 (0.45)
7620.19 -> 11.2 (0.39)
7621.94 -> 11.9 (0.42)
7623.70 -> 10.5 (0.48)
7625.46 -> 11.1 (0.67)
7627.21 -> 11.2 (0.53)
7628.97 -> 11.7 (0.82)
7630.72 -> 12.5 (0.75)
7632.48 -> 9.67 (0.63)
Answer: 10.1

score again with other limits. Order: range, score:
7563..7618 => 9.05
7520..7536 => 10.6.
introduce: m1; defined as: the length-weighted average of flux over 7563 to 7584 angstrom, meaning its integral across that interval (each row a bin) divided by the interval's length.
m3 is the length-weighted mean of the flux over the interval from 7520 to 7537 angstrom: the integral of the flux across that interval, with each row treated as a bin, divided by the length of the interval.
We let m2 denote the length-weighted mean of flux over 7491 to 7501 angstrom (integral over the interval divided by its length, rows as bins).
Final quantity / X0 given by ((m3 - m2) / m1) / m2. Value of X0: -0.009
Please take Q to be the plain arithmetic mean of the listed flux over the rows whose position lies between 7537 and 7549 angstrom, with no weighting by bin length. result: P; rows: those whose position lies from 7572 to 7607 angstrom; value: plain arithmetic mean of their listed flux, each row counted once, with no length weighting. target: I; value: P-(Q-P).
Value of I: 9.9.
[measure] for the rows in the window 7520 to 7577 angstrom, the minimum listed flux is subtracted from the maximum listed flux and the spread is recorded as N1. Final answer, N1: 1.9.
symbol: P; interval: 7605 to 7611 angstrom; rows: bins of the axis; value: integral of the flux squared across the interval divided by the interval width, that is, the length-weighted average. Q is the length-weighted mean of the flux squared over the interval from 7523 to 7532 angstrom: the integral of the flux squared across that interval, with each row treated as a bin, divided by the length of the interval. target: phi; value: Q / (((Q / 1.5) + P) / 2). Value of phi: 1.18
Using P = 123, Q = 120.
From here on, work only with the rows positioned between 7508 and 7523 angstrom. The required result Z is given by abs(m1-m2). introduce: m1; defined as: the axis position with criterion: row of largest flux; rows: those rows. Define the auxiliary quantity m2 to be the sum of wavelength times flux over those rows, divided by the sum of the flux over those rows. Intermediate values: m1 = 7508.72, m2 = 7515.6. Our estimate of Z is 6.8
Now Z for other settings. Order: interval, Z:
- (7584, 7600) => 0.0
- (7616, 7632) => 6.9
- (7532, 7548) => 1.7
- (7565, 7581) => 3.4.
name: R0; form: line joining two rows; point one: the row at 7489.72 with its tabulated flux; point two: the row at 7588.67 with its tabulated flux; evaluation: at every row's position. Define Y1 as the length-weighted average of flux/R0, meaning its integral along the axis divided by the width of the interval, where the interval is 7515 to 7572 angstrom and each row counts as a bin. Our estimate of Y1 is 1.00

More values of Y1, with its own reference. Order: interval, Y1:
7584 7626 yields 0.99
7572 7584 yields 0.98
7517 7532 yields 1.00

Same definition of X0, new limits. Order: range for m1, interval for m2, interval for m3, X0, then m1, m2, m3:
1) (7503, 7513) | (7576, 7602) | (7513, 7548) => 0.004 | 12.1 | 10.7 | 11.2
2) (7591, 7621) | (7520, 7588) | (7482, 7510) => 0.008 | 10.8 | 11.0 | 12.0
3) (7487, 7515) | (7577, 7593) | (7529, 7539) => 0.006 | 12.0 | 10.7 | 11.5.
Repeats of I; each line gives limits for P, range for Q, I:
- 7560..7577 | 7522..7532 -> 10.9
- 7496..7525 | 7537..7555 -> 12.6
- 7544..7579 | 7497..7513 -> 9.4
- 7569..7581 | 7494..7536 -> 9.8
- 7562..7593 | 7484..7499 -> 10.0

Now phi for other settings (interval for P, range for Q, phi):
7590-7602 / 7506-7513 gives 1.33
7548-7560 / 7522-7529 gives 1.21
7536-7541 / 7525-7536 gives 1.18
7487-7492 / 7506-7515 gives 1.26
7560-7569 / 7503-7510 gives 1.37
